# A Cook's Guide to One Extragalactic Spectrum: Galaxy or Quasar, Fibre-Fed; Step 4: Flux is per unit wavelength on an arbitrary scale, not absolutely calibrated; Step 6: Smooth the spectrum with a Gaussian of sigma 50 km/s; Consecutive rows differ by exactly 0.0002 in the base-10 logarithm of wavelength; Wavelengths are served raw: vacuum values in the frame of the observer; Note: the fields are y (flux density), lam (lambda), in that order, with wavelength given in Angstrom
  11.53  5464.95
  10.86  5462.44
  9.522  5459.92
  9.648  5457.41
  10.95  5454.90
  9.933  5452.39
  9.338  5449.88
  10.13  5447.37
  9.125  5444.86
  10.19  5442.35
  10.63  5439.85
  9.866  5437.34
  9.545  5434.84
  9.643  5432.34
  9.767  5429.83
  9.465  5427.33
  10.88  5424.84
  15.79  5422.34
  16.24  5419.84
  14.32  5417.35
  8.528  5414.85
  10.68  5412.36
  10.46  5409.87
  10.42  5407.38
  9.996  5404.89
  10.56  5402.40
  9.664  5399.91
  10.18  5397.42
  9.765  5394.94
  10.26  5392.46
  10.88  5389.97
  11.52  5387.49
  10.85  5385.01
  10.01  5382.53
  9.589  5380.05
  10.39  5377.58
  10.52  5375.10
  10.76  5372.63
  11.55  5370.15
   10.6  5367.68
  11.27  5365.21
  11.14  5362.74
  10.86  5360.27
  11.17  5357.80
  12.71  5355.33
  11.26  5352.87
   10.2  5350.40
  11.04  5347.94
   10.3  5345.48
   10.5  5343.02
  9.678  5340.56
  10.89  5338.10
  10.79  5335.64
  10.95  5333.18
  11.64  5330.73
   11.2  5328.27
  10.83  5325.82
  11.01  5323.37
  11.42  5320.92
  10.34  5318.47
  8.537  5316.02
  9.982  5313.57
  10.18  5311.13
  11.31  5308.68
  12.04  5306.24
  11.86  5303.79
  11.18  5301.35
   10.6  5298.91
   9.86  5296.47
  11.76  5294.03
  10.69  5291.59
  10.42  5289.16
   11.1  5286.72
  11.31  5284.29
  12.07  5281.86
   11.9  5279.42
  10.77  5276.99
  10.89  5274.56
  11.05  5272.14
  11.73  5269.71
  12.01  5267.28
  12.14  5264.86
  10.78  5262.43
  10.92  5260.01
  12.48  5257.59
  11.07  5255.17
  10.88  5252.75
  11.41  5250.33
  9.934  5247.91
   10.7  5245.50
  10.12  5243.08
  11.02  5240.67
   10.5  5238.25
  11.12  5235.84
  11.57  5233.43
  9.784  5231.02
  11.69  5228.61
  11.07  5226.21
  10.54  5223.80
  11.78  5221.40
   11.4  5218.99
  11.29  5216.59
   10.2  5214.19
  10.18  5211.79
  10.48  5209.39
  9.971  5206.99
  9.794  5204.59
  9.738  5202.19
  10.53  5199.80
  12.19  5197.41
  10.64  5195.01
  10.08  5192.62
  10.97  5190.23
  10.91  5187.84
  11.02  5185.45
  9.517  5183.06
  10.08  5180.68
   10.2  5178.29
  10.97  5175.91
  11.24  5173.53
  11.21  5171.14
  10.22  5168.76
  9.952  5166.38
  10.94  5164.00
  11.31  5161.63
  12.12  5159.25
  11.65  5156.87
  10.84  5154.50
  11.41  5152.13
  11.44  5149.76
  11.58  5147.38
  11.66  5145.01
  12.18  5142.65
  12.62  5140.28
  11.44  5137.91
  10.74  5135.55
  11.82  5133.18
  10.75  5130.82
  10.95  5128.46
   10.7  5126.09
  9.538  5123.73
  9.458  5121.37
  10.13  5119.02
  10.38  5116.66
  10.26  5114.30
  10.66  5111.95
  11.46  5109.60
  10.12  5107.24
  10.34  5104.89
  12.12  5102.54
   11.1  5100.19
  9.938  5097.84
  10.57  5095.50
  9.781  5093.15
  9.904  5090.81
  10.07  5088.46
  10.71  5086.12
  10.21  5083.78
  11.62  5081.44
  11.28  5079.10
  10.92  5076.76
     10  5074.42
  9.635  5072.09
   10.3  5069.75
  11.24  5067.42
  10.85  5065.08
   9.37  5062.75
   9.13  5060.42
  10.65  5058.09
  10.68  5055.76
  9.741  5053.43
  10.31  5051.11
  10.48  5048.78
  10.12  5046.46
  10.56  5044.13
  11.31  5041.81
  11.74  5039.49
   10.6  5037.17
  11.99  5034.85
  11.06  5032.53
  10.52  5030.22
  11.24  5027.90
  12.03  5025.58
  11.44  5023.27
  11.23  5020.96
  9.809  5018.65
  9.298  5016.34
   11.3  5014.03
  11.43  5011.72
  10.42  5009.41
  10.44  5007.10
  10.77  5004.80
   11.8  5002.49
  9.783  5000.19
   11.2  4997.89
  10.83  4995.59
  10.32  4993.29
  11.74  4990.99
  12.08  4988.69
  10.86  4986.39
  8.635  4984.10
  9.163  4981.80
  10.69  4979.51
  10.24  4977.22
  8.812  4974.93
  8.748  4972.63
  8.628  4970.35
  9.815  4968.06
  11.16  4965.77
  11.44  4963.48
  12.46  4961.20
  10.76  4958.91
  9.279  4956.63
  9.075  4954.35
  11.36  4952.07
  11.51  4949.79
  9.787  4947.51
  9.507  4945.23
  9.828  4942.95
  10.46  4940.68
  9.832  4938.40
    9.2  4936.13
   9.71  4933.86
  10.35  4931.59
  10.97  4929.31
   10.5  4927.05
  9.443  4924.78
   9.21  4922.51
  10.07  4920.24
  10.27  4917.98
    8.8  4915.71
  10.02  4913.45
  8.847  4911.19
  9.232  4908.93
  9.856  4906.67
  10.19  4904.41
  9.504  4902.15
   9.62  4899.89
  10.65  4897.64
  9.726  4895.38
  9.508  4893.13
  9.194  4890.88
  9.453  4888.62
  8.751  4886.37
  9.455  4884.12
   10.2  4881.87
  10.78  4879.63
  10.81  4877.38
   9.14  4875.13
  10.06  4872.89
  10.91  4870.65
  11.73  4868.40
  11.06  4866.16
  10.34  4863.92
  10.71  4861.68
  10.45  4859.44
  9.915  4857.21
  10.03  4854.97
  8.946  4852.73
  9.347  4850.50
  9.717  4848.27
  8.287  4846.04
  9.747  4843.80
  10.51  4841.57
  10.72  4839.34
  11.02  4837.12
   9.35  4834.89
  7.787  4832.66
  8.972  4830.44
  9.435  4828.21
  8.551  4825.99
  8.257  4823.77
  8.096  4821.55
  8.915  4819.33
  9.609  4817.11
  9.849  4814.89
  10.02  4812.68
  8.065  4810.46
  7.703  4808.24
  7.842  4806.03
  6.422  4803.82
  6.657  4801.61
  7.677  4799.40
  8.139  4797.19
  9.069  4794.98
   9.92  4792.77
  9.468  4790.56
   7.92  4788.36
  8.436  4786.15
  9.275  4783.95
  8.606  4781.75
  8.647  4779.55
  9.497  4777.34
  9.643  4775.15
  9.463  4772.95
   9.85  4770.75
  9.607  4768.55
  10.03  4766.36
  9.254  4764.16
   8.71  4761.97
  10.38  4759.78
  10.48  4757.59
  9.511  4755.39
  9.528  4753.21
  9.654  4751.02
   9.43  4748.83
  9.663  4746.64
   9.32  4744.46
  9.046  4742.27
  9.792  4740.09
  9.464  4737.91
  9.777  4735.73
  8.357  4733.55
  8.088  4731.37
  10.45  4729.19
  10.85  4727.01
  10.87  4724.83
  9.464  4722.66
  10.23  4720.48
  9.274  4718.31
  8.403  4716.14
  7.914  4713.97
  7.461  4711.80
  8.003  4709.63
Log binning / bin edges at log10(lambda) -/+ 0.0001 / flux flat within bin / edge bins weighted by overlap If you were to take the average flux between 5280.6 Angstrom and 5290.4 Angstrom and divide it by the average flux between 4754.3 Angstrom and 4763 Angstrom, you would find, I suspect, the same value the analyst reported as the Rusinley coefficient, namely 1.15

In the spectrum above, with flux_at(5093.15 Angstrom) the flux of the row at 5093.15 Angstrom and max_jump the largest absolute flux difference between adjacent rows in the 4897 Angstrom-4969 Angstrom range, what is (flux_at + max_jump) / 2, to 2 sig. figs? 6.0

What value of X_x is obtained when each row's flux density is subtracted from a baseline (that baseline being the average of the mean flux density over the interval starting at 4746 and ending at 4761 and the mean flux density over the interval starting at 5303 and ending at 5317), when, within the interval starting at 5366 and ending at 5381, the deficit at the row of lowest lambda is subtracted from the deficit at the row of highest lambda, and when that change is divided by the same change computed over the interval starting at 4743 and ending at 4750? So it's -9.2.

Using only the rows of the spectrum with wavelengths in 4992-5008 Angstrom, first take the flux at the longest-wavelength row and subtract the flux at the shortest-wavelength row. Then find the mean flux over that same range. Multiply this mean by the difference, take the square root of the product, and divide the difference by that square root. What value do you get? 0.11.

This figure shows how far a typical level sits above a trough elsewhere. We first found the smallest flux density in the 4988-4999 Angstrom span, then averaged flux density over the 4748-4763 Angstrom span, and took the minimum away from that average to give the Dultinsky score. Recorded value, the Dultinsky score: -0.6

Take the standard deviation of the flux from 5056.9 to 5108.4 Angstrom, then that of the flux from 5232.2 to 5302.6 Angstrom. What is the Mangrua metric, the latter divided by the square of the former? 1.2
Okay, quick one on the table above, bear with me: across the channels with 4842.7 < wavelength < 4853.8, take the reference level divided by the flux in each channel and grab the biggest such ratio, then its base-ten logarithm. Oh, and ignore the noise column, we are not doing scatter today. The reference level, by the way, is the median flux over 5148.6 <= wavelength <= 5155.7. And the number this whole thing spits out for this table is 0.14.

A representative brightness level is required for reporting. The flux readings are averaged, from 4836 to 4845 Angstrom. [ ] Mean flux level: 10.5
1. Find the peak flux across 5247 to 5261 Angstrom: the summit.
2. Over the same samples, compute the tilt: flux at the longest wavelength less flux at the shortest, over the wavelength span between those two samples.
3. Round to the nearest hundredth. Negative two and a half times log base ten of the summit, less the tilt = -2.82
